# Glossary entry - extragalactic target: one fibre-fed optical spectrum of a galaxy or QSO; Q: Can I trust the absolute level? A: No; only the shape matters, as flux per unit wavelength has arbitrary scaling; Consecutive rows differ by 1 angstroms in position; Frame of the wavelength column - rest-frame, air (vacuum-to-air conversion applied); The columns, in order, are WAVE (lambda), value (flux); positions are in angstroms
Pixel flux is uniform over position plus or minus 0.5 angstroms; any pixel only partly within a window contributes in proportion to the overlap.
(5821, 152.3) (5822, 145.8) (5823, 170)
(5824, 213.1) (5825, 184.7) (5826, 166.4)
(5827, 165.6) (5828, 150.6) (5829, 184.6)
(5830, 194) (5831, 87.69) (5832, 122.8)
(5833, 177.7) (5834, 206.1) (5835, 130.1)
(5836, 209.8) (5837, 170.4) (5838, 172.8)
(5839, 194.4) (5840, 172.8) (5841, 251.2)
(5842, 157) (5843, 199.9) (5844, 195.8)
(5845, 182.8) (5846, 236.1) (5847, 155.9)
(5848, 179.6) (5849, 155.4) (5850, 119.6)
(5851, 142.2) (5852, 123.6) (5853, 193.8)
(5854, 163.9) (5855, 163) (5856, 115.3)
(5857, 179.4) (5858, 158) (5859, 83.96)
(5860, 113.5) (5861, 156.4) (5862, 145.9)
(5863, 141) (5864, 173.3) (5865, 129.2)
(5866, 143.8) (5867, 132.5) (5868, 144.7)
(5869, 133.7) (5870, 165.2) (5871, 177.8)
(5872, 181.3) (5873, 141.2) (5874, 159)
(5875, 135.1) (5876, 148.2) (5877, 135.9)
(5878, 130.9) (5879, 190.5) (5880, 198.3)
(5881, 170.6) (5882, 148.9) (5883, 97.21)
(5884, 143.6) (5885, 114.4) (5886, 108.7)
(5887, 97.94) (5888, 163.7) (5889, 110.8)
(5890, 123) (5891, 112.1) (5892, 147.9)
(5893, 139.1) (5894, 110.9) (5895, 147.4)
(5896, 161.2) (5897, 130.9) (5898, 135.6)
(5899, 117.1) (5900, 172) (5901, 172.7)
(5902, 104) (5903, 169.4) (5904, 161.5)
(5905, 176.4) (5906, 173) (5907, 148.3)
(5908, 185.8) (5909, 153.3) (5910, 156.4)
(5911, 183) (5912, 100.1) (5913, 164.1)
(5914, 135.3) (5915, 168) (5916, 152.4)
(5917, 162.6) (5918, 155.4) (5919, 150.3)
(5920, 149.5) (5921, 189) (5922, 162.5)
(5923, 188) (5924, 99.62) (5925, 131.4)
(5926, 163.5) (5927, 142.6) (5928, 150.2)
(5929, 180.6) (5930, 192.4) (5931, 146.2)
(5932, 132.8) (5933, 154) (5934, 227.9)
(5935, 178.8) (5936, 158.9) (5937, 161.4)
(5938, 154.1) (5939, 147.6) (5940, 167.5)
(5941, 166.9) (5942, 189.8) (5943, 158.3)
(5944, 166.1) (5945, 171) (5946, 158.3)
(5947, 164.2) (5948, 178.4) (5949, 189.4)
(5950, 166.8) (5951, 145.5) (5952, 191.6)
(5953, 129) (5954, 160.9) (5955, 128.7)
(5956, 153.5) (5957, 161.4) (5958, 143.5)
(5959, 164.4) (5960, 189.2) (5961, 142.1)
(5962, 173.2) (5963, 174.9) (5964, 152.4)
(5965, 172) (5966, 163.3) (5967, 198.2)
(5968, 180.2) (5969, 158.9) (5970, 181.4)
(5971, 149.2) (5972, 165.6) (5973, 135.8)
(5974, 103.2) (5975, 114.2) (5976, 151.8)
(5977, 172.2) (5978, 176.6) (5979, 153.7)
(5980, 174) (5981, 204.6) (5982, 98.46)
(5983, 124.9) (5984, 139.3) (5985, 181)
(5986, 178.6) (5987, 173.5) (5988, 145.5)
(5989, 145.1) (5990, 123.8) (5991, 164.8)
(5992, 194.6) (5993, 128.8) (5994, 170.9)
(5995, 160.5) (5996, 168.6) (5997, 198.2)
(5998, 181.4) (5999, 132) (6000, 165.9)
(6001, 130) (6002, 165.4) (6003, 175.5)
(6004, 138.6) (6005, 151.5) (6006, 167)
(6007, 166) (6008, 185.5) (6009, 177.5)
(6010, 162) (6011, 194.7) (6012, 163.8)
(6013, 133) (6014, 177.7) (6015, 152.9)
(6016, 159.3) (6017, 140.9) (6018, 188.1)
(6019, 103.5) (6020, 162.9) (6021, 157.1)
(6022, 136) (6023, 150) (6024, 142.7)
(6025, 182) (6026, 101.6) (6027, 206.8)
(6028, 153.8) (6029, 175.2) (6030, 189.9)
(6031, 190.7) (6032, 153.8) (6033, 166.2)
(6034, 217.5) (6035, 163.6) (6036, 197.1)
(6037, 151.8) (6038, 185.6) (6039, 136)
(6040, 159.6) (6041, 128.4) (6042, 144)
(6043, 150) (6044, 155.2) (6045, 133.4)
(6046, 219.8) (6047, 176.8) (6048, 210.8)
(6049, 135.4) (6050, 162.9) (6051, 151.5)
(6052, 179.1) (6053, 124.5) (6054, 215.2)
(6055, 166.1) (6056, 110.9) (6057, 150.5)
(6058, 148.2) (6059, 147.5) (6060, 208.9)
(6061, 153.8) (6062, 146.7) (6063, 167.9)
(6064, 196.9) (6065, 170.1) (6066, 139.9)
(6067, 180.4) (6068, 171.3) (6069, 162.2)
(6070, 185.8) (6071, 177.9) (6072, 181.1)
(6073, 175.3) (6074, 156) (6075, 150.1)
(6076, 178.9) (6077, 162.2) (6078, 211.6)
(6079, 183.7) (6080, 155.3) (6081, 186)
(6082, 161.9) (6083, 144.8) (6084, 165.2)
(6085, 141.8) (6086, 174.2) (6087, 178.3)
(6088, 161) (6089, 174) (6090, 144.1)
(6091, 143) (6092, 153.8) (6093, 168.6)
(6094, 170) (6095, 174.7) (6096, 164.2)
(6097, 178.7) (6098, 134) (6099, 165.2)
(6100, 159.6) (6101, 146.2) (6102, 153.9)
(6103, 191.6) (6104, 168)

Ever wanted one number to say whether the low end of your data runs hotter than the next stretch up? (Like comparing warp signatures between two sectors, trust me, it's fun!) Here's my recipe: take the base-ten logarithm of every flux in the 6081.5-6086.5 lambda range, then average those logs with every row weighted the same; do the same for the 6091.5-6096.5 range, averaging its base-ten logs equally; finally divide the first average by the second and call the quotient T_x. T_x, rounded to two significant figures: 0.99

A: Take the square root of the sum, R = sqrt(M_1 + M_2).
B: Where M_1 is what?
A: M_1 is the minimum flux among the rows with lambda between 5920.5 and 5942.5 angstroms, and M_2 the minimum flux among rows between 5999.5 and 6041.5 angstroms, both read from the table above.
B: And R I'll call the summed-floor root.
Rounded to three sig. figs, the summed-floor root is 14.2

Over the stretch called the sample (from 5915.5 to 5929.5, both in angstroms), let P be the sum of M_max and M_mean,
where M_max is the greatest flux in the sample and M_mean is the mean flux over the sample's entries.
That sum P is 345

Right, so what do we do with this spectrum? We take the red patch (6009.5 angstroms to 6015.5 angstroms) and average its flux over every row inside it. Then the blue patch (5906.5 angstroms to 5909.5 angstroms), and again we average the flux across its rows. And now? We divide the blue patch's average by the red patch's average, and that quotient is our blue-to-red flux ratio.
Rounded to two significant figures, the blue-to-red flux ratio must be 0.99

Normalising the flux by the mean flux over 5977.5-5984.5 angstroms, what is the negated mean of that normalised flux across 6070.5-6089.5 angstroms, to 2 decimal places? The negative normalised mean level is -1.11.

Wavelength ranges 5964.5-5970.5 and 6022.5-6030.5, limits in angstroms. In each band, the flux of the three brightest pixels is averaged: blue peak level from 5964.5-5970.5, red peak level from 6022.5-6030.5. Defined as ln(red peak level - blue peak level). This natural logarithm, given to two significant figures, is 1.8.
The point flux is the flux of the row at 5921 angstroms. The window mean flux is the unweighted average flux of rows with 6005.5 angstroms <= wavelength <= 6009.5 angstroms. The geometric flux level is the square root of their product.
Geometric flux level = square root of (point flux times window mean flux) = 181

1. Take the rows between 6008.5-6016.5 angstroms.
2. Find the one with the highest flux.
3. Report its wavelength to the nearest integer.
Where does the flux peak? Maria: 6011 angstroms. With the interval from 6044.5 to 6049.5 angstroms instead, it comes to 6046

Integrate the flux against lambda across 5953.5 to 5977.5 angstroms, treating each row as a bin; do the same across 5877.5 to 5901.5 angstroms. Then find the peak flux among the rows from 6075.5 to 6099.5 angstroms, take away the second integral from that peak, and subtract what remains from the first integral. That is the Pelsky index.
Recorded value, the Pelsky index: 6924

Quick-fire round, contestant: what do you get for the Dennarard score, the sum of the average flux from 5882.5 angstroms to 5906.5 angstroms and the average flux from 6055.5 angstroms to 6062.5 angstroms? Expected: 289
